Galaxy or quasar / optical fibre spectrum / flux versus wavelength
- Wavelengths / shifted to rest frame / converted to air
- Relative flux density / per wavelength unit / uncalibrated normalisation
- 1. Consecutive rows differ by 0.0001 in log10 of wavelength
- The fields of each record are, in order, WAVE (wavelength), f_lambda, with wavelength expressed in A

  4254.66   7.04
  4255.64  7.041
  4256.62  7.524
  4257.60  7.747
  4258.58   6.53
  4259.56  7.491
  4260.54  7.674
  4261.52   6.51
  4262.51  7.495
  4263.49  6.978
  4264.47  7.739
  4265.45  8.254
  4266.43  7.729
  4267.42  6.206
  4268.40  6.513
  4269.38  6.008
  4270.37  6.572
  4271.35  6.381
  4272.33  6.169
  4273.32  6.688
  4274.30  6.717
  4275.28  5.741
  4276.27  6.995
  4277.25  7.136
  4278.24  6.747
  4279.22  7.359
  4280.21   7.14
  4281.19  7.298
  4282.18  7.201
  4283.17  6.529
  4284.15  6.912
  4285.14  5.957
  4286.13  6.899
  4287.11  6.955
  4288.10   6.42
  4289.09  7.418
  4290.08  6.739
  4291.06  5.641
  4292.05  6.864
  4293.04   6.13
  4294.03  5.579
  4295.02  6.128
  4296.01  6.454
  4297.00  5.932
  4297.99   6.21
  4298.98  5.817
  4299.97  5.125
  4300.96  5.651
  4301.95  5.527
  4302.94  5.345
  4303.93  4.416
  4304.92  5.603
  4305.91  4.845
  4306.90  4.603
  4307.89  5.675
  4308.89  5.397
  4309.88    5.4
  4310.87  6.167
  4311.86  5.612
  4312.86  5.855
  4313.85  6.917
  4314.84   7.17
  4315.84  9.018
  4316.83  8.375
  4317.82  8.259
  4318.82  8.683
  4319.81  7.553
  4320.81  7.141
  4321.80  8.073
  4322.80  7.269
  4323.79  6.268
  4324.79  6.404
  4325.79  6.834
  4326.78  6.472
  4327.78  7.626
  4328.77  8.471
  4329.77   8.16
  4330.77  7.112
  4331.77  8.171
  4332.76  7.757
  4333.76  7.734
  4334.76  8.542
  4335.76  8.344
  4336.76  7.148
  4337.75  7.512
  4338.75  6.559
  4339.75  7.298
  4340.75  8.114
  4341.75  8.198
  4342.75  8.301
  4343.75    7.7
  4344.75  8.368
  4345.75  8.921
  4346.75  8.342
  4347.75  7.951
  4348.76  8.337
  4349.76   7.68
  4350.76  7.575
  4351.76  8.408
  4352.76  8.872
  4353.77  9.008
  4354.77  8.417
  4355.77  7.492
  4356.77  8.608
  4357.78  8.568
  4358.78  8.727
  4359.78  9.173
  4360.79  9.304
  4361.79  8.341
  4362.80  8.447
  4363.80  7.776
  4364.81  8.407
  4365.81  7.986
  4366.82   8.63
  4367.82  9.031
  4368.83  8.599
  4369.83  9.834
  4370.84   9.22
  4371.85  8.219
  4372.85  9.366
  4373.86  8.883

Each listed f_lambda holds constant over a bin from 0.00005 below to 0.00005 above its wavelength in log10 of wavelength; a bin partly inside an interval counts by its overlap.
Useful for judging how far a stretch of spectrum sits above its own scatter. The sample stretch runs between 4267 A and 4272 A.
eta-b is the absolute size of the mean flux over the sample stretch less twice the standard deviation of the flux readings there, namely 5.9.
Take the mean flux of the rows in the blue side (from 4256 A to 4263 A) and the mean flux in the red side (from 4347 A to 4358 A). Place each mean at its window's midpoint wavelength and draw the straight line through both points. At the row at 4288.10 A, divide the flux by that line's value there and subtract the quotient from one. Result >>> 0.15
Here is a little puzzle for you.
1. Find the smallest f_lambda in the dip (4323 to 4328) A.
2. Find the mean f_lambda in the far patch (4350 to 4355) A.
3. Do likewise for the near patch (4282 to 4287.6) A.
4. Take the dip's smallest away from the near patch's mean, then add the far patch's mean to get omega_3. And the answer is 8.9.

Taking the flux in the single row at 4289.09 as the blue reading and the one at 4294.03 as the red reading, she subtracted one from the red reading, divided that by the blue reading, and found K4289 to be 0.62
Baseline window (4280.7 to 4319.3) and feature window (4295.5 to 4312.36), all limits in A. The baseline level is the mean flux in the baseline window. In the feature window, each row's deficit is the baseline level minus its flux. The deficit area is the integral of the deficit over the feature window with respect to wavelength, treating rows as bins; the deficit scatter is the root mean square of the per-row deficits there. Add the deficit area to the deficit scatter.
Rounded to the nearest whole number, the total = 15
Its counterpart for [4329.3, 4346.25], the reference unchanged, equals -25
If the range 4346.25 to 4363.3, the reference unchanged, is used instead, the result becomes -34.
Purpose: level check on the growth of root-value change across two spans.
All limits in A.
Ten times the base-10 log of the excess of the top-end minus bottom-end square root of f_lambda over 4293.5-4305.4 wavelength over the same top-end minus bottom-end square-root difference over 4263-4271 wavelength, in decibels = -11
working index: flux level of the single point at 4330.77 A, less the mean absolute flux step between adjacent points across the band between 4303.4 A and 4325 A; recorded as 6.5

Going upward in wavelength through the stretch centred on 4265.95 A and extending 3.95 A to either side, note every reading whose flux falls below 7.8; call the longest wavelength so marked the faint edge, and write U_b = 4269.38 A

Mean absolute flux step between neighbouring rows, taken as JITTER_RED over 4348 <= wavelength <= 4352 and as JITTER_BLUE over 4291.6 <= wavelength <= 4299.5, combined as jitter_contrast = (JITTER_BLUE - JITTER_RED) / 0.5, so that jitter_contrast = -0.1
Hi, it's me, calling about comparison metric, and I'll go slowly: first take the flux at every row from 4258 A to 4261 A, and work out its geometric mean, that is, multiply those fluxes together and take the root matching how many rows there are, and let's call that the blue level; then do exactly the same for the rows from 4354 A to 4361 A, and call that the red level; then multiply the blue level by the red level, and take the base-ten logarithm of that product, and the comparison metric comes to 1.79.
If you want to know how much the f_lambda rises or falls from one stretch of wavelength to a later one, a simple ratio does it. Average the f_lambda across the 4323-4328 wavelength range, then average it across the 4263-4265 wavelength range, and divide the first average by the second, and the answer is 0.91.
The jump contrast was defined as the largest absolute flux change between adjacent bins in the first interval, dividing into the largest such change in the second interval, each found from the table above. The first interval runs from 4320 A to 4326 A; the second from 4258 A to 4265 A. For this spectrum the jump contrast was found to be 1.2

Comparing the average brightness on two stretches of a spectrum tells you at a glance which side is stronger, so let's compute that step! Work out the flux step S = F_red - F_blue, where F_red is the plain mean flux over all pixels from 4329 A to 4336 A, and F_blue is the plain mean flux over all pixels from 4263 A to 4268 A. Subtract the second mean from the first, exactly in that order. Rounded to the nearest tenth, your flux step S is 0.6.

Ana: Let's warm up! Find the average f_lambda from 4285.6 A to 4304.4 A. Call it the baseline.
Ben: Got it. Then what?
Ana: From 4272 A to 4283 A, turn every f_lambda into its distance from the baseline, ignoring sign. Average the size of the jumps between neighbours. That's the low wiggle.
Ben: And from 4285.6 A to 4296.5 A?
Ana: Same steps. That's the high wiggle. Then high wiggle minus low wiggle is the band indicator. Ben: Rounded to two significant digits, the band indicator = 0.17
